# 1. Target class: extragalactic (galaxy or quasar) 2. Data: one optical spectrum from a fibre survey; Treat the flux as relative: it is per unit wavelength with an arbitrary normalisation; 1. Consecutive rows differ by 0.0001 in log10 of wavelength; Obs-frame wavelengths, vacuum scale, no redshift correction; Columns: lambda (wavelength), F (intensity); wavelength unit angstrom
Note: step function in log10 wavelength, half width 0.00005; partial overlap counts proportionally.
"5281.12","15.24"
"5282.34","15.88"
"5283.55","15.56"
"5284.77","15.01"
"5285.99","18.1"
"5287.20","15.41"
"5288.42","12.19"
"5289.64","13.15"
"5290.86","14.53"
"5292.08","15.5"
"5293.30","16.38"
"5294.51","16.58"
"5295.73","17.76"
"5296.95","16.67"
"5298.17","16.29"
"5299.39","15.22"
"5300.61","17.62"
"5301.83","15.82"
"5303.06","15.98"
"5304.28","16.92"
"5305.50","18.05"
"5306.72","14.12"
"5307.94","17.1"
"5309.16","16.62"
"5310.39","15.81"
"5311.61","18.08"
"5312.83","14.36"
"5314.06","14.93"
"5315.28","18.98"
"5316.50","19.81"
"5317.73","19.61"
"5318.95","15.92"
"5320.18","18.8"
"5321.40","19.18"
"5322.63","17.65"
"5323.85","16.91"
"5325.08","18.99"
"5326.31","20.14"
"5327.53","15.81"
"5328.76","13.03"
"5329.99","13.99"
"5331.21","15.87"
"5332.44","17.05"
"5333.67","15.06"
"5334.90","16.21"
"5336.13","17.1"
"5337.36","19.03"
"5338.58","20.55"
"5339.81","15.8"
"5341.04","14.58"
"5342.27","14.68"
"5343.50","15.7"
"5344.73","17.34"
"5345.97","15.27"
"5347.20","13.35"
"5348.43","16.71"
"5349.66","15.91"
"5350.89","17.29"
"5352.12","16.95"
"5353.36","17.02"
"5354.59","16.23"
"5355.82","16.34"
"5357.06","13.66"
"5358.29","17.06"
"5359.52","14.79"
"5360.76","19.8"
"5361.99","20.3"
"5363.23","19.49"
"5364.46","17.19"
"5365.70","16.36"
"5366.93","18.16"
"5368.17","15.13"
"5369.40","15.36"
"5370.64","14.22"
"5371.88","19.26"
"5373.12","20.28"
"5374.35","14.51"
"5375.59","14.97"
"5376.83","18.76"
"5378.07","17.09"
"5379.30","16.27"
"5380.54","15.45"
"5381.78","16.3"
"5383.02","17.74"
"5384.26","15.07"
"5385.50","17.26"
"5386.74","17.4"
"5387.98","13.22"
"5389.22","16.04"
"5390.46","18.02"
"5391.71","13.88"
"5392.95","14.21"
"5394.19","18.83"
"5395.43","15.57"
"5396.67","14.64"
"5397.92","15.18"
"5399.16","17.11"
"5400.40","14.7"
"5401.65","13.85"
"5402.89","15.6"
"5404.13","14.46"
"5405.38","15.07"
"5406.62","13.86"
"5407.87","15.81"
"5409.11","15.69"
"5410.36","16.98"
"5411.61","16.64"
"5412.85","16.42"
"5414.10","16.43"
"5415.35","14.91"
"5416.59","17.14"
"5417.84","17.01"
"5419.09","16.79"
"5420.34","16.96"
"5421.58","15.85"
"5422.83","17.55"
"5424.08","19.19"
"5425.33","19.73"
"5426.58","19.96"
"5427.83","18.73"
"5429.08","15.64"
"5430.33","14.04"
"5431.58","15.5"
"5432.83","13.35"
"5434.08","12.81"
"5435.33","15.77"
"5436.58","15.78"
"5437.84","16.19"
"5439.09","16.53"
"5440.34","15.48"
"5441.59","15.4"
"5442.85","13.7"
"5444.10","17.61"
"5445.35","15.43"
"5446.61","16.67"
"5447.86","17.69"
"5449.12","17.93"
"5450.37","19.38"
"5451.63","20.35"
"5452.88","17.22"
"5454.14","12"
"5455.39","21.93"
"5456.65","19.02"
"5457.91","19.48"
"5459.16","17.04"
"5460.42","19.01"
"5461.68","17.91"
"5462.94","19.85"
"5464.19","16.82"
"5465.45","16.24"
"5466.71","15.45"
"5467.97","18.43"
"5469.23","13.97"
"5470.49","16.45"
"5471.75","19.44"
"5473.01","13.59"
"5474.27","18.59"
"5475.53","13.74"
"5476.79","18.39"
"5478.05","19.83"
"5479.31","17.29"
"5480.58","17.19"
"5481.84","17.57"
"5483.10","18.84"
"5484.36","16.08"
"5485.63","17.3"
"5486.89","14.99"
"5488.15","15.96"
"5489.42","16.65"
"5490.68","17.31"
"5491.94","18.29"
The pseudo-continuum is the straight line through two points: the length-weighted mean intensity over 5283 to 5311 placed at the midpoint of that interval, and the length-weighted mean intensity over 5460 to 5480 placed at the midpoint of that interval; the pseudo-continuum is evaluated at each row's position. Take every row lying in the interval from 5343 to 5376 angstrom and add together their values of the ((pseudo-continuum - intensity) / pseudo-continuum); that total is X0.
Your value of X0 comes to -0.40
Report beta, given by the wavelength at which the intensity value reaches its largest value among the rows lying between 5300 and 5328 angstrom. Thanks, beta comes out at 5326.31 angstrom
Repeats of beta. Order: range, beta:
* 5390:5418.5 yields 5394.19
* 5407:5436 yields 5426.58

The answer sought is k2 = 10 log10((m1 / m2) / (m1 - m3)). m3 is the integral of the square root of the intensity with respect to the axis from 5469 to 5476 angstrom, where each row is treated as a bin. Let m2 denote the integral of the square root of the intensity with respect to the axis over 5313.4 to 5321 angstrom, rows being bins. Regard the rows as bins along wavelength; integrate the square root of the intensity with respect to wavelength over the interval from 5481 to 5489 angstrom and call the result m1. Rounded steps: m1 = 32.8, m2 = 32.2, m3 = 28.0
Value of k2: -7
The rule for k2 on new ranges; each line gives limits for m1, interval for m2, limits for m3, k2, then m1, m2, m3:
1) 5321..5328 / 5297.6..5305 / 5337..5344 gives -1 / 29.8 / 29.9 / 28.5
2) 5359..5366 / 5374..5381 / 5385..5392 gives -2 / 29.7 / 28.2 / 28.0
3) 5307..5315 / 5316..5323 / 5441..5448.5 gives -3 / 32.2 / 30.1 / 30.0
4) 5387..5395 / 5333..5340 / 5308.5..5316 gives -1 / 31.7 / 29.1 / 30.5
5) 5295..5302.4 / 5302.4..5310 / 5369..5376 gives -3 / 30.1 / 30.8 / 28.3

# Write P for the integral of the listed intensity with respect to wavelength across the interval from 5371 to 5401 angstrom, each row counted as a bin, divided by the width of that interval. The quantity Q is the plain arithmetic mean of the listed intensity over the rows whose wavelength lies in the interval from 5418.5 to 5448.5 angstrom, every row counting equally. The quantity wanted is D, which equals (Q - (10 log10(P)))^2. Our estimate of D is 17.8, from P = 16.3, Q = 16.3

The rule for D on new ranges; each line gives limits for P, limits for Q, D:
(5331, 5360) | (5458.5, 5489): 24.8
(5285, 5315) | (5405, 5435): 18.5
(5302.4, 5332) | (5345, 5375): 19.4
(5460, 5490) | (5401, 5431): 16.9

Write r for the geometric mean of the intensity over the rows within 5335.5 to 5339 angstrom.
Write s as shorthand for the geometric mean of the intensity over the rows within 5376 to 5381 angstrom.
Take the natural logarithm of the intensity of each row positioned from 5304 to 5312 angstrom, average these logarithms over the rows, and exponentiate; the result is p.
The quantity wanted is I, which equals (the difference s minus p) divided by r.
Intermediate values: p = 16.6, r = 18.8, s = 16.8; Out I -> 0.01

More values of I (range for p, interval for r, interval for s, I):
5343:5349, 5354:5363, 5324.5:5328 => 0.16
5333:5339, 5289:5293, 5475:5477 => -0.11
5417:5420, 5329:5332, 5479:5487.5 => 0.01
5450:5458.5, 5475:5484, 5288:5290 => -0.32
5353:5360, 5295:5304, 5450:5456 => 0.12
